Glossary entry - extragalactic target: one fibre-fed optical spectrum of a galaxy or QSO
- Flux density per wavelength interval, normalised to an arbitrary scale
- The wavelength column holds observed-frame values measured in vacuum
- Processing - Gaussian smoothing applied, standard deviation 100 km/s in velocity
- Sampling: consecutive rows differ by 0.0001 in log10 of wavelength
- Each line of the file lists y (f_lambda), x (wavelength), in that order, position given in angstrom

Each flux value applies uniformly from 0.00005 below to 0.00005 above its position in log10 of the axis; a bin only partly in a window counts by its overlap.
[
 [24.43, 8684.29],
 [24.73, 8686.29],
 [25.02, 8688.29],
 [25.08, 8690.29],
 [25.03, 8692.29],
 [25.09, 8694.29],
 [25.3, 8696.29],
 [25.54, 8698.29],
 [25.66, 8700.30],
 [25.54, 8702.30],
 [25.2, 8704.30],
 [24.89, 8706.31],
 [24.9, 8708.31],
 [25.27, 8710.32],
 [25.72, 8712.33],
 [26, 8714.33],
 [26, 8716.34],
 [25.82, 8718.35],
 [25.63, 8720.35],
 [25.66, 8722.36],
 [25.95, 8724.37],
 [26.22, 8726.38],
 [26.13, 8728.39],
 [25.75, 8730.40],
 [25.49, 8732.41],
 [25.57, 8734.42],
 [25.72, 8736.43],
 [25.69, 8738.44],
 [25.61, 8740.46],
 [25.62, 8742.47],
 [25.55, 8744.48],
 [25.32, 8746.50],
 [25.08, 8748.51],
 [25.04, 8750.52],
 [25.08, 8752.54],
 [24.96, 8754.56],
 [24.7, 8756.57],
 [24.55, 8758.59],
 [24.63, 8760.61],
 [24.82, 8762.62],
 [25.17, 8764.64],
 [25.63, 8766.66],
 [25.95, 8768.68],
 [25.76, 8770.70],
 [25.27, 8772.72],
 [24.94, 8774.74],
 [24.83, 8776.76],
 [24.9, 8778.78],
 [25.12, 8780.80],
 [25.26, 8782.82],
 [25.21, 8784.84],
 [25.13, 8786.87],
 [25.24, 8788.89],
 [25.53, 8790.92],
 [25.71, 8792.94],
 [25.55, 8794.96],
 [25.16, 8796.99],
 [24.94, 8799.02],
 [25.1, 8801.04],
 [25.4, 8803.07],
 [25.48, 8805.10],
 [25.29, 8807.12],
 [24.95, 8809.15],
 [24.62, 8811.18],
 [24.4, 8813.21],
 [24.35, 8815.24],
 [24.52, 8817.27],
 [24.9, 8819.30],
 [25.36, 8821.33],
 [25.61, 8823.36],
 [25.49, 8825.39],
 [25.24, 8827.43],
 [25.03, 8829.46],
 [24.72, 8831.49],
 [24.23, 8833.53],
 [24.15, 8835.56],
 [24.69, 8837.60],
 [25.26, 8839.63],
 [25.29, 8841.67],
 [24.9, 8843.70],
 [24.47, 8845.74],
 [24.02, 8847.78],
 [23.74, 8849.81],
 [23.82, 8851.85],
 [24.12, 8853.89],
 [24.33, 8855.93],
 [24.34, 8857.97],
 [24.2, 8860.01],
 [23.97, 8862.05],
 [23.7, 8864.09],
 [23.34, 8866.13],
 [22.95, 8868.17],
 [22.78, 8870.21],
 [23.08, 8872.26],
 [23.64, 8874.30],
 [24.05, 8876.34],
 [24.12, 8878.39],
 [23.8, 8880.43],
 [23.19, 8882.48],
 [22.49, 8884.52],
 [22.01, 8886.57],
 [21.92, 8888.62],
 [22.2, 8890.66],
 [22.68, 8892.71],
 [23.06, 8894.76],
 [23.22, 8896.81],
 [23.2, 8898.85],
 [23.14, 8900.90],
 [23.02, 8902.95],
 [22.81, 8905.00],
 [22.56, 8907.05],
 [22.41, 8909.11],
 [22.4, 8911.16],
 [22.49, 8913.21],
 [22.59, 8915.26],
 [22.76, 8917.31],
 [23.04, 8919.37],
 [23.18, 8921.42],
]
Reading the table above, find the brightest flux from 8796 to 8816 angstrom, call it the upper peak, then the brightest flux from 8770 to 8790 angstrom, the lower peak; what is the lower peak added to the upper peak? 51.2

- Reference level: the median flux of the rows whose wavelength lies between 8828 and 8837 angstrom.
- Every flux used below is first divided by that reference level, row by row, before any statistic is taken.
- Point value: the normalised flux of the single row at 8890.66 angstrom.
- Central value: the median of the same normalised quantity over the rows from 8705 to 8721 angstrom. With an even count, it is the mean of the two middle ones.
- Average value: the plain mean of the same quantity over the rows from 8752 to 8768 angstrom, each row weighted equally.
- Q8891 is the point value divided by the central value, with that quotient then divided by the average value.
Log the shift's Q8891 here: 0.85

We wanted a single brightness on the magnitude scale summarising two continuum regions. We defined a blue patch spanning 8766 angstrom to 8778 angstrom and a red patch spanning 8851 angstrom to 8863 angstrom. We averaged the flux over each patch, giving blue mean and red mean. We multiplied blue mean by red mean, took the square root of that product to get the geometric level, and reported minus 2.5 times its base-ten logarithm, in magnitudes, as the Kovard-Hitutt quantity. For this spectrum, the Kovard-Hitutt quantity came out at -3.48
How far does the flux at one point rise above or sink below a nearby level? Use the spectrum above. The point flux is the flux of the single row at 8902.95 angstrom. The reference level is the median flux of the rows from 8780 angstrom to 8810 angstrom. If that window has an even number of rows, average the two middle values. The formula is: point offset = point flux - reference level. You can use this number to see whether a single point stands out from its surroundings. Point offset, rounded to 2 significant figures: -2.2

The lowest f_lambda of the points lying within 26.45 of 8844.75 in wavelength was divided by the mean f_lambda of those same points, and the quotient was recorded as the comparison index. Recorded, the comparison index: 0.93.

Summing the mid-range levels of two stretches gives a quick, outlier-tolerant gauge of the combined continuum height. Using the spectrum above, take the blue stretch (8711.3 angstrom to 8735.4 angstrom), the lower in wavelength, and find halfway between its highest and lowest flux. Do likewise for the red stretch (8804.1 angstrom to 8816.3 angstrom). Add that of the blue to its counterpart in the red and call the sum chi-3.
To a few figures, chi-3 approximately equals 50.8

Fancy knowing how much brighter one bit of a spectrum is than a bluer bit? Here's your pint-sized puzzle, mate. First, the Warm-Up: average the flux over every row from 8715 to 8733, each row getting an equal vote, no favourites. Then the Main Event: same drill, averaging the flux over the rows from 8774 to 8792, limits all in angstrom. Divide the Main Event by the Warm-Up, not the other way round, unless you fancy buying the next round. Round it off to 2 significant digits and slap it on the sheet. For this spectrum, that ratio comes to 0.97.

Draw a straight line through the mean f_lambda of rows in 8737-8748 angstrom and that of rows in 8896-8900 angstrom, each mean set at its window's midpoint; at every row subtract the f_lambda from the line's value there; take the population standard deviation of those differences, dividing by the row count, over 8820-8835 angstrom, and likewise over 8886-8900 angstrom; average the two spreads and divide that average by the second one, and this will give 0.84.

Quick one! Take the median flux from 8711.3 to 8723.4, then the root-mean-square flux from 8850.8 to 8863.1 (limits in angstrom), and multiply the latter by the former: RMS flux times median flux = 622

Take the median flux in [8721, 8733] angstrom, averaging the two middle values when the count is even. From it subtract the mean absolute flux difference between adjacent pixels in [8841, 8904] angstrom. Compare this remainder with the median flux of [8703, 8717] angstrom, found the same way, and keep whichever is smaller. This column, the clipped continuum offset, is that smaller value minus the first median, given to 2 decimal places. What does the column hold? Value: -0.58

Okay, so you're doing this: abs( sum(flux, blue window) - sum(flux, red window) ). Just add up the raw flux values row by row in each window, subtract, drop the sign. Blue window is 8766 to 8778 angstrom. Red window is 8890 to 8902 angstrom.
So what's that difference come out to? 15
